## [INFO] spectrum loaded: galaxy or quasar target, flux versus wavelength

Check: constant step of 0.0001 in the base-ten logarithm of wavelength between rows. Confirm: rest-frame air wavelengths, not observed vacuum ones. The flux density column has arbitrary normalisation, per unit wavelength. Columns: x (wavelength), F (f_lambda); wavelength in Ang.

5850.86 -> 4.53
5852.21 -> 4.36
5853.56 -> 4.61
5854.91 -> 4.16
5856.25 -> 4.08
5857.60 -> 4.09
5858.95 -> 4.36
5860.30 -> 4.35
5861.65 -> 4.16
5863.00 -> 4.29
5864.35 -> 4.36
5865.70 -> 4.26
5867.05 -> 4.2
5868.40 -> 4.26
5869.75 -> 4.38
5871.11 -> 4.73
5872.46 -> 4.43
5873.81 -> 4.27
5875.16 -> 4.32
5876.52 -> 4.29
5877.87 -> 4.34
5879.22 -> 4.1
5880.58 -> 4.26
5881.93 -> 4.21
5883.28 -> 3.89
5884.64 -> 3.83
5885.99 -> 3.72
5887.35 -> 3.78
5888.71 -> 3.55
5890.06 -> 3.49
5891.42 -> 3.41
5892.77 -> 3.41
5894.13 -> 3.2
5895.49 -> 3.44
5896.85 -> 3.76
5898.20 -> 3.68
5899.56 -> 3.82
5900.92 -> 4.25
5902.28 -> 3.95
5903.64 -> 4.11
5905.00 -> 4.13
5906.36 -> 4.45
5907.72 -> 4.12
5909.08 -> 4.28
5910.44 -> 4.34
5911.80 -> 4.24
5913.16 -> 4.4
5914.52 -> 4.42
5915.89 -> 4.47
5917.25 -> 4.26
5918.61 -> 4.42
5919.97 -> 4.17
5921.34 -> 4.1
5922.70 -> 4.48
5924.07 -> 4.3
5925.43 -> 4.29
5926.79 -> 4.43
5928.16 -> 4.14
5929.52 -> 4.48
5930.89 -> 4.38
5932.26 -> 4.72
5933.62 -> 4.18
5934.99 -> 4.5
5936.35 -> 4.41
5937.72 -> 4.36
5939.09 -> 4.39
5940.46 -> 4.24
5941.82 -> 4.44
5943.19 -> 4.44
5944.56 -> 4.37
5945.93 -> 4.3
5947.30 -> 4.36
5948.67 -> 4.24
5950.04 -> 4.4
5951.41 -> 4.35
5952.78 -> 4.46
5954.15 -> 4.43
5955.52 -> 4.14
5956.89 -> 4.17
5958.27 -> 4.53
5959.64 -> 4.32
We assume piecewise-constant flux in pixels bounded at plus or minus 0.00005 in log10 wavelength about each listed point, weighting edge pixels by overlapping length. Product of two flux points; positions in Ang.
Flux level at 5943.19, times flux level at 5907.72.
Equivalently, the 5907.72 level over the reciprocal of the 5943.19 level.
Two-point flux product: 18.3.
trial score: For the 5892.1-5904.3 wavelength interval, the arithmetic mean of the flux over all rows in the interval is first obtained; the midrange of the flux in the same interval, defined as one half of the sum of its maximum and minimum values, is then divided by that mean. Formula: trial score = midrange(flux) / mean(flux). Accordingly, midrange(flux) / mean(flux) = 1.00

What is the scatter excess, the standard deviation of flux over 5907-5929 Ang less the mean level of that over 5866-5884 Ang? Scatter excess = -4.16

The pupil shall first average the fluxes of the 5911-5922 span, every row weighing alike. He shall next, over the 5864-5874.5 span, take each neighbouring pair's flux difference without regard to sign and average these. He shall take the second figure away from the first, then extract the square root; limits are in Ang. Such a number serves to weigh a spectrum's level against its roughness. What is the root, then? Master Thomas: 2.04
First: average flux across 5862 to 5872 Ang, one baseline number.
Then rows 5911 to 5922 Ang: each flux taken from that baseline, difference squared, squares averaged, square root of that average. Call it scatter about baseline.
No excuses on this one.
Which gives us 0.13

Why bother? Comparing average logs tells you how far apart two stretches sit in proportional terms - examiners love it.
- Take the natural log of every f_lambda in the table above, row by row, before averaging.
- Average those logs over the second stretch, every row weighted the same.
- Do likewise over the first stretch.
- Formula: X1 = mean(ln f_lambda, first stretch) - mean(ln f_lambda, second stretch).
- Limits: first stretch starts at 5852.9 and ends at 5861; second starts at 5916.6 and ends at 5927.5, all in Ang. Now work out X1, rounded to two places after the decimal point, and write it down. -0.01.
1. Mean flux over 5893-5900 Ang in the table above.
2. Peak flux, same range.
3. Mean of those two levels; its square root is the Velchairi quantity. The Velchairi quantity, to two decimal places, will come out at 1.92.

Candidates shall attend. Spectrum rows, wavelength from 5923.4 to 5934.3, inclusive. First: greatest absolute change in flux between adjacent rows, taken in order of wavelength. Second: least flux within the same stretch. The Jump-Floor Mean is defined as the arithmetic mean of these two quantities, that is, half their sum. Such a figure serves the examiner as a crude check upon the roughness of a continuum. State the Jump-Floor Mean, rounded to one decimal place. 2.3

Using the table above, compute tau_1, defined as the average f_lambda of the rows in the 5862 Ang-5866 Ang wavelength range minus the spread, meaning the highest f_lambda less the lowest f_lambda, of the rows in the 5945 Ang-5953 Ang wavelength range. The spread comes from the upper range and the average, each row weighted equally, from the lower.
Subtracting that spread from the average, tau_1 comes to 4.08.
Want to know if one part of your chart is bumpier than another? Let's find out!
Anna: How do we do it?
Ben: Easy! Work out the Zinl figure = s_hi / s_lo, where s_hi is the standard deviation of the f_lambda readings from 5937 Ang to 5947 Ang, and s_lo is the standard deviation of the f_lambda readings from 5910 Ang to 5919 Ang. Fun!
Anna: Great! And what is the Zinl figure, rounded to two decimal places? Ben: 0.83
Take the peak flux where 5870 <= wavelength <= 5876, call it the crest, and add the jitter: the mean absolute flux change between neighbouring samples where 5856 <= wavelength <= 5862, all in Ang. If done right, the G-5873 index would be 4.85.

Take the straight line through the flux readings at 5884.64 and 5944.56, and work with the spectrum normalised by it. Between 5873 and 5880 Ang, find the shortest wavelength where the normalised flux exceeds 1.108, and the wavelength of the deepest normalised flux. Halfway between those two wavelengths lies 5876.5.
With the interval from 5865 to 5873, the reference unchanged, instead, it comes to 5866.4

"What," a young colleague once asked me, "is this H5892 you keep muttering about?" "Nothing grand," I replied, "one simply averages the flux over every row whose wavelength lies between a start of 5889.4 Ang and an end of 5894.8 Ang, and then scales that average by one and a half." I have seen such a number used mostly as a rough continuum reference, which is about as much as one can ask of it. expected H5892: 5.066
